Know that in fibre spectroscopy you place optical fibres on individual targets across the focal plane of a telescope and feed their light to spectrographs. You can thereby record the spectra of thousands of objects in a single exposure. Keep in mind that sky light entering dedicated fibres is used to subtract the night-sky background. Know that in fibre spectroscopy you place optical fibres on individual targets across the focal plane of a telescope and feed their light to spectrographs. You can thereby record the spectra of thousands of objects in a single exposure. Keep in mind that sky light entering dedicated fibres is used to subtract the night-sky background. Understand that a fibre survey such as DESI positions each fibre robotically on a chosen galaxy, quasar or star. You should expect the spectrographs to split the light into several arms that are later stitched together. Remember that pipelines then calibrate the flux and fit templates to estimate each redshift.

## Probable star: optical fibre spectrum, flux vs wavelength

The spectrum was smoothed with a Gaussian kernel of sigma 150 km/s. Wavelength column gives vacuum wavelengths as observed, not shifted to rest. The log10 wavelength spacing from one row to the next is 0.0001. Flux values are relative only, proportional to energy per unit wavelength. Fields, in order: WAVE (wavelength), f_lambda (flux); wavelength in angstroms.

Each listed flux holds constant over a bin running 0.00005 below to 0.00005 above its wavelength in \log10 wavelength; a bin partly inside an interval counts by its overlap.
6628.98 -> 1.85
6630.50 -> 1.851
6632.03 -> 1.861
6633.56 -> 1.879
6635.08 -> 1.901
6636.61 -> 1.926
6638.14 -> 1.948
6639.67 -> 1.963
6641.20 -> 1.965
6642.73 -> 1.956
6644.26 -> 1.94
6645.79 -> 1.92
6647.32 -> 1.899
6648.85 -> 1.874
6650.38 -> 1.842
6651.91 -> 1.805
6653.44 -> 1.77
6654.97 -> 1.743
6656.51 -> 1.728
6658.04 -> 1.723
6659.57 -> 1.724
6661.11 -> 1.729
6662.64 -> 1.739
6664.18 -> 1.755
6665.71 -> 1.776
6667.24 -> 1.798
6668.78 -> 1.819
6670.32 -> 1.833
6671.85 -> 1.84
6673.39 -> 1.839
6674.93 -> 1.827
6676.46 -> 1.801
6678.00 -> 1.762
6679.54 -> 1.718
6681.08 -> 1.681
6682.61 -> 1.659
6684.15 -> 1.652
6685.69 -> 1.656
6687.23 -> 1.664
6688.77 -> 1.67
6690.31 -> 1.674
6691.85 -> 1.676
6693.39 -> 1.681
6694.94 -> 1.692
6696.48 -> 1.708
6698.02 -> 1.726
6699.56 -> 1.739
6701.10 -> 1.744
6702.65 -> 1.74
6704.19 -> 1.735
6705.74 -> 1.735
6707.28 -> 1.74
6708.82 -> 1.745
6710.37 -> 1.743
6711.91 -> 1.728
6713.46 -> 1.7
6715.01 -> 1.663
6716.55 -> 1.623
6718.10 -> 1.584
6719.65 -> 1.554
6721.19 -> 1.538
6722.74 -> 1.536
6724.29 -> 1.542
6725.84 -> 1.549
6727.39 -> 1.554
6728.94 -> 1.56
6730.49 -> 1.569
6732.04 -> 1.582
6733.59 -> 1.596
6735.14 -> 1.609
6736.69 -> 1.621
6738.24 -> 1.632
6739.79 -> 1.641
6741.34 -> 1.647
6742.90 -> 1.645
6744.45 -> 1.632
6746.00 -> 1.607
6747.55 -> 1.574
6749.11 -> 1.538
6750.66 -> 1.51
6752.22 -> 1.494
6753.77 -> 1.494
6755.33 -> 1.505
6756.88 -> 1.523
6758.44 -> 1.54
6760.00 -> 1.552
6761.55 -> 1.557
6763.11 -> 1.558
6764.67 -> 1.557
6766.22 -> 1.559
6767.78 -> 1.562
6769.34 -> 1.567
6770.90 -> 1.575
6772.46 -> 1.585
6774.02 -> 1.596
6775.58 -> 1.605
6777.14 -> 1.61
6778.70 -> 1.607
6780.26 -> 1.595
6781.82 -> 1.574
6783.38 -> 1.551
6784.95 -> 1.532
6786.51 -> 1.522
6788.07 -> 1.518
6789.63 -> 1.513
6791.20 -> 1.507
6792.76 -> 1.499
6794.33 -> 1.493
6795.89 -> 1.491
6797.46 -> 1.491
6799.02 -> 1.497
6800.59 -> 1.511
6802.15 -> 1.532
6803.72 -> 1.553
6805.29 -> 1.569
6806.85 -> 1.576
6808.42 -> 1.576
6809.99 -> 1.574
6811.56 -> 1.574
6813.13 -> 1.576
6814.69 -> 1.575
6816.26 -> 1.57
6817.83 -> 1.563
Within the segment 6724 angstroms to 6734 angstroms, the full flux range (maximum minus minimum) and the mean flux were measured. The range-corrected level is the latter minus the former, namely 1.51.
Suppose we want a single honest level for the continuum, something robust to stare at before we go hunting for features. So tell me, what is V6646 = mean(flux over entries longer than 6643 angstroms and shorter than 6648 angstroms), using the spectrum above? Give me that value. 1.92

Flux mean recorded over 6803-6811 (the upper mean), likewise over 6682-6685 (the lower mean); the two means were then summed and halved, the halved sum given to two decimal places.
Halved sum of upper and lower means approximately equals 1.61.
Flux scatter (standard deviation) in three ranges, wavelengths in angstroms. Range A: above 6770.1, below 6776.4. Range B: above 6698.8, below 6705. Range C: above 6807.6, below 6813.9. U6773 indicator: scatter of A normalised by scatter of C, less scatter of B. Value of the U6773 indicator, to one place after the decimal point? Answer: 11.3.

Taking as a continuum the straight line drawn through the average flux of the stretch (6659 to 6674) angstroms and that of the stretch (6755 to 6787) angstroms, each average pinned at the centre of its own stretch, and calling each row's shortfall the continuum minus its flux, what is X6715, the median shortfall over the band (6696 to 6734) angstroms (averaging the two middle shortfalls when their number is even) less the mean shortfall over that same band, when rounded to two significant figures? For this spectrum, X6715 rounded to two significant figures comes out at -0.014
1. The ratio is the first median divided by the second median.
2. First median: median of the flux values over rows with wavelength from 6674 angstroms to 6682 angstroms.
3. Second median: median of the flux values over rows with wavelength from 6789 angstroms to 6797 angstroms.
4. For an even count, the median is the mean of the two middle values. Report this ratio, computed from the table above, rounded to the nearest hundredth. 1.18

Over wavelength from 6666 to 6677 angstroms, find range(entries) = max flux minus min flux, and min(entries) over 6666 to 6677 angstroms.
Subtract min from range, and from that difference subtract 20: -21.8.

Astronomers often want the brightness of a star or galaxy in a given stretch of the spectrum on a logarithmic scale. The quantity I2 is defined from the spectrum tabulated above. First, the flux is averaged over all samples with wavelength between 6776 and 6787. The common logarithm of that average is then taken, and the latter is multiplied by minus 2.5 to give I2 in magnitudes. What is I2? -0.49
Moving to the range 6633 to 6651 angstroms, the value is -0.71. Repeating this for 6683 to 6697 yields -0.56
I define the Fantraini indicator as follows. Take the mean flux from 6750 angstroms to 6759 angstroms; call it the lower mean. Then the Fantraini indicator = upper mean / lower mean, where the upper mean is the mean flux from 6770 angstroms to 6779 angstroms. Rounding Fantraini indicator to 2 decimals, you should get 1.06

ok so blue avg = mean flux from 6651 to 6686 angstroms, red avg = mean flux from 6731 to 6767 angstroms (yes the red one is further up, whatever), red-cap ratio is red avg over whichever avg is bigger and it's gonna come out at 0.90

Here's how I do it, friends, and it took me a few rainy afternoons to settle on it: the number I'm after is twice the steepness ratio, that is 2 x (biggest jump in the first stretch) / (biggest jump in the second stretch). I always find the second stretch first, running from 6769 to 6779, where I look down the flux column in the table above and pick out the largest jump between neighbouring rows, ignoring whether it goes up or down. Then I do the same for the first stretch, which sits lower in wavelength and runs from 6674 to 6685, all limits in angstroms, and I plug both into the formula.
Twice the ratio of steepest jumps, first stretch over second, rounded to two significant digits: 8.0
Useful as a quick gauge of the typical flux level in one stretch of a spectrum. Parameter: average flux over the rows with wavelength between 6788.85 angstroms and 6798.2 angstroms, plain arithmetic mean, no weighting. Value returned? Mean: 1.50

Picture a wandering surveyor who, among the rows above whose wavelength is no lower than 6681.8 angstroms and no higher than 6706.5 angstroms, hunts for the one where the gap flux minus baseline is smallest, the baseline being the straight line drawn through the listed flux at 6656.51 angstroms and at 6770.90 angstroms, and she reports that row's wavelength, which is 6684.15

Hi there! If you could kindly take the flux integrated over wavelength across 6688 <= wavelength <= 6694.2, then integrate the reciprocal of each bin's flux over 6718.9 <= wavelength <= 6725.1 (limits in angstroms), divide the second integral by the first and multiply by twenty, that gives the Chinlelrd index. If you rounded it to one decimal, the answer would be 7.8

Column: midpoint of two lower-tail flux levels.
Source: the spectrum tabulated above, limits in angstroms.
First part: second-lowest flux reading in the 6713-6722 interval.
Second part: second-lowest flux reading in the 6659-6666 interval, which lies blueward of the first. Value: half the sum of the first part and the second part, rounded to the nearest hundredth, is 1.64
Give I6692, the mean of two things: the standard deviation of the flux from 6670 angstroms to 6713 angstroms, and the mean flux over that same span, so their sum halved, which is 0.89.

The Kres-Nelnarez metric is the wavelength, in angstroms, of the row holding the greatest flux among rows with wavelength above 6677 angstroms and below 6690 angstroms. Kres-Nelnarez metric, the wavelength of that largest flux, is 6678.00 angstroms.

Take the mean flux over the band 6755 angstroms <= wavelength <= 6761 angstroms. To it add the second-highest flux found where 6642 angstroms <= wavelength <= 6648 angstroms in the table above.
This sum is 3.47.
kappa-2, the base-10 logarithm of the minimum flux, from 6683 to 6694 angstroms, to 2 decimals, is 0.22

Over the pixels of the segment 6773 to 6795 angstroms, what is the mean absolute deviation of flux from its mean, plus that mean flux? 1.59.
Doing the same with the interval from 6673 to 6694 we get 1.77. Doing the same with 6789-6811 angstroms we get 1.56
